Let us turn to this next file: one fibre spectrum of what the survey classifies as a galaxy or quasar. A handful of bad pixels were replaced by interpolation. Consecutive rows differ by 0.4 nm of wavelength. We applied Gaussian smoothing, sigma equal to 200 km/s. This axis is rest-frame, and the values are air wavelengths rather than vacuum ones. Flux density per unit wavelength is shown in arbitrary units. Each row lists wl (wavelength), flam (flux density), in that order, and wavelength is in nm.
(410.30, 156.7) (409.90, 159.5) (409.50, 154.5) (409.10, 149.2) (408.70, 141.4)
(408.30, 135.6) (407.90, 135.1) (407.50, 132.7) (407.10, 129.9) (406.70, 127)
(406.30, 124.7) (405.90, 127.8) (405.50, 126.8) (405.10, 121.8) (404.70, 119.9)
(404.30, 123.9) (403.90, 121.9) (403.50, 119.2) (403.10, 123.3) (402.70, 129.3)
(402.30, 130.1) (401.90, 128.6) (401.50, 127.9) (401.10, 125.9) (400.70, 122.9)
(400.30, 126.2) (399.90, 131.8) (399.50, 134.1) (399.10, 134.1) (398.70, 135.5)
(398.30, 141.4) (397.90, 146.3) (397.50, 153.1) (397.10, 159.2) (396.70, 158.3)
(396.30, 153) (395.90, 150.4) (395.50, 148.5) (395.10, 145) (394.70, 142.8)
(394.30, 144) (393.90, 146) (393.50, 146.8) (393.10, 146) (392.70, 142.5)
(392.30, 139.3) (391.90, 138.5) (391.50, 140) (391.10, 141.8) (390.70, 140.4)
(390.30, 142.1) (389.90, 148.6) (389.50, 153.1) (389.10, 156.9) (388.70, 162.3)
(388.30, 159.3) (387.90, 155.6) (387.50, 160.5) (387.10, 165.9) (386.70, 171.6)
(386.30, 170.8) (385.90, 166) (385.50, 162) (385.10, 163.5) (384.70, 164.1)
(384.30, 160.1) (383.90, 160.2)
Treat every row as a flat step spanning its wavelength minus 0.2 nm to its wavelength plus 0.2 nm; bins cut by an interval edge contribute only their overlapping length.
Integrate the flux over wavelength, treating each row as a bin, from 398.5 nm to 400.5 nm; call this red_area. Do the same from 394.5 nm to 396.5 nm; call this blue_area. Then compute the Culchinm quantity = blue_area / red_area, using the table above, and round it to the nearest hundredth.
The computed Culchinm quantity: 1.12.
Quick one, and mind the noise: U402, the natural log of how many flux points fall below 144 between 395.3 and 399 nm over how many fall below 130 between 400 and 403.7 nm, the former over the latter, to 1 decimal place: -1.4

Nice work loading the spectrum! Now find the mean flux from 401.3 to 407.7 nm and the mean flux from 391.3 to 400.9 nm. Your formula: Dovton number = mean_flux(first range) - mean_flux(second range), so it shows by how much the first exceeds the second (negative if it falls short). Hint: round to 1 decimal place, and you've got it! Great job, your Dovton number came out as -16.8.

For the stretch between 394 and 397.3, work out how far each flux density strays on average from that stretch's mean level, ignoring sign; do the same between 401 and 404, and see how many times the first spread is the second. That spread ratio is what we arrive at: 1.6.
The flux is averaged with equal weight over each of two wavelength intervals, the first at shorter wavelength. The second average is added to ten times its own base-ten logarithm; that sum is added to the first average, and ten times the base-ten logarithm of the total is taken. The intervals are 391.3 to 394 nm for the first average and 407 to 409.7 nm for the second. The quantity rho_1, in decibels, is 24.8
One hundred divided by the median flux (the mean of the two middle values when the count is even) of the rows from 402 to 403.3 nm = 0.77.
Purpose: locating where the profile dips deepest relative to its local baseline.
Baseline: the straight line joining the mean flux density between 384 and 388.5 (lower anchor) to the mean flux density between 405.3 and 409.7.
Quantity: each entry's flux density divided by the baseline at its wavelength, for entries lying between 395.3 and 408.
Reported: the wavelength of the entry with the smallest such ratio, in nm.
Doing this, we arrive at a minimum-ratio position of 403.50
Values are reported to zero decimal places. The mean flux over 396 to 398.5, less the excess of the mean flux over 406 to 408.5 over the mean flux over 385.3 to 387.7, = 187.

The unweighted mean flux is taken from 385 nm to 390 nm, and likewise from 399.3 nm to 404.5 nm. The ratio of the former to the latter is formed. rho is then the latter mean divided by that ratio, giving 99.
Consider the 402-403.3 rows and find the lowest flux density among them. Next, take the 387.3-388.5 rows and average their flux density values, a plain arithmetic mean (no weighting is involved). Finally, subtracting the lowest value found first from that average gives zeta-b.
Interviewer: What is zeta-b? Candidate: 35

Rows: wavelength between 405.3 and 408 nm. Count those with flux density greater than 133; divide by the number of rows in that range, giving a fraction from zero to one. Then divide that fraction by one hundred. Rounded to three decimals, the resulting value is 0.001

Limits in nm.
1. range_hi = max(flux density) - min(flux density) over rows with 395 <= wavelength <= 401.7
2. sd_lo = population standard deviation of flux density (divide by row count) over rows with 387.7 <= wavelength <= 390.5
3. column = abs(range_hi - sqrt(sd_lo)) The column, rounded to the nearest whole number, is 34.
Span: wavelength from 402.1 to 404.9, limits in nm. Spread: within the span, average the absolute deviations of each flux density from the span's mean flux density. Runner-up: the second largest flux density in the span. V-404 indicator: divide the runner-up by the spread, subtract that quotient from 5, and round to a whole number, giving -34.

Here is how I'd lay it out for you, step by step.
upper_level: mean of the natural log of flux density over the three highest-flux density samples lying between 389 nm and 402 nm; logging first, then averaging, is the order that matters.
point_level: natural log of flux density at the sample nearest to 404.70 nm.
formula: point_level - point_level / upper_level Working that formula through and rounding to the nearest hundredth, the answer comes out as 3.84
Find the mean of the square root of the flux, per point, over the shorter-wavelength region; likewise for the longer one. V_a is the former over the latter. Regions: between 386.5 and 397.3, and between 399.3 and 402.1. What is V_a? 1.08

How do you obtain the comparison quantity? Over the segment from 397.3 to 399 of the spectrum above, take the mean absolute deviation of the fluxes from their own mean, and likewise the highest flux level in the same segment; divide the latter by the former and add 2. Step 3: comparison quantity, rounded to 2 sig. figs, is 29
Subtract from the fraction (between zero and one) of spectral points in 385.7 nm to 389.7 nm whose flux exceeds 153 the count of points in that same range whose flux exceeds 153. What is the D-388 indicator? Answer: -9.0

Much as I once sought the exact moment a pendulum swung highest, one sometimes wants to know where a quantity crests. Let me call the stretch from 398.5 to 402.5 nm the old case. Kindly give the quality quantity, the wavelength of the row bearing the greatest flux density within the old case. 398.70 nm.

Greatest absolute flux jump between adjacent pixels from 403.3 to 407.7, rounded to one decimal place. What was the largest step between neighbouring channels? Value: 5.0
